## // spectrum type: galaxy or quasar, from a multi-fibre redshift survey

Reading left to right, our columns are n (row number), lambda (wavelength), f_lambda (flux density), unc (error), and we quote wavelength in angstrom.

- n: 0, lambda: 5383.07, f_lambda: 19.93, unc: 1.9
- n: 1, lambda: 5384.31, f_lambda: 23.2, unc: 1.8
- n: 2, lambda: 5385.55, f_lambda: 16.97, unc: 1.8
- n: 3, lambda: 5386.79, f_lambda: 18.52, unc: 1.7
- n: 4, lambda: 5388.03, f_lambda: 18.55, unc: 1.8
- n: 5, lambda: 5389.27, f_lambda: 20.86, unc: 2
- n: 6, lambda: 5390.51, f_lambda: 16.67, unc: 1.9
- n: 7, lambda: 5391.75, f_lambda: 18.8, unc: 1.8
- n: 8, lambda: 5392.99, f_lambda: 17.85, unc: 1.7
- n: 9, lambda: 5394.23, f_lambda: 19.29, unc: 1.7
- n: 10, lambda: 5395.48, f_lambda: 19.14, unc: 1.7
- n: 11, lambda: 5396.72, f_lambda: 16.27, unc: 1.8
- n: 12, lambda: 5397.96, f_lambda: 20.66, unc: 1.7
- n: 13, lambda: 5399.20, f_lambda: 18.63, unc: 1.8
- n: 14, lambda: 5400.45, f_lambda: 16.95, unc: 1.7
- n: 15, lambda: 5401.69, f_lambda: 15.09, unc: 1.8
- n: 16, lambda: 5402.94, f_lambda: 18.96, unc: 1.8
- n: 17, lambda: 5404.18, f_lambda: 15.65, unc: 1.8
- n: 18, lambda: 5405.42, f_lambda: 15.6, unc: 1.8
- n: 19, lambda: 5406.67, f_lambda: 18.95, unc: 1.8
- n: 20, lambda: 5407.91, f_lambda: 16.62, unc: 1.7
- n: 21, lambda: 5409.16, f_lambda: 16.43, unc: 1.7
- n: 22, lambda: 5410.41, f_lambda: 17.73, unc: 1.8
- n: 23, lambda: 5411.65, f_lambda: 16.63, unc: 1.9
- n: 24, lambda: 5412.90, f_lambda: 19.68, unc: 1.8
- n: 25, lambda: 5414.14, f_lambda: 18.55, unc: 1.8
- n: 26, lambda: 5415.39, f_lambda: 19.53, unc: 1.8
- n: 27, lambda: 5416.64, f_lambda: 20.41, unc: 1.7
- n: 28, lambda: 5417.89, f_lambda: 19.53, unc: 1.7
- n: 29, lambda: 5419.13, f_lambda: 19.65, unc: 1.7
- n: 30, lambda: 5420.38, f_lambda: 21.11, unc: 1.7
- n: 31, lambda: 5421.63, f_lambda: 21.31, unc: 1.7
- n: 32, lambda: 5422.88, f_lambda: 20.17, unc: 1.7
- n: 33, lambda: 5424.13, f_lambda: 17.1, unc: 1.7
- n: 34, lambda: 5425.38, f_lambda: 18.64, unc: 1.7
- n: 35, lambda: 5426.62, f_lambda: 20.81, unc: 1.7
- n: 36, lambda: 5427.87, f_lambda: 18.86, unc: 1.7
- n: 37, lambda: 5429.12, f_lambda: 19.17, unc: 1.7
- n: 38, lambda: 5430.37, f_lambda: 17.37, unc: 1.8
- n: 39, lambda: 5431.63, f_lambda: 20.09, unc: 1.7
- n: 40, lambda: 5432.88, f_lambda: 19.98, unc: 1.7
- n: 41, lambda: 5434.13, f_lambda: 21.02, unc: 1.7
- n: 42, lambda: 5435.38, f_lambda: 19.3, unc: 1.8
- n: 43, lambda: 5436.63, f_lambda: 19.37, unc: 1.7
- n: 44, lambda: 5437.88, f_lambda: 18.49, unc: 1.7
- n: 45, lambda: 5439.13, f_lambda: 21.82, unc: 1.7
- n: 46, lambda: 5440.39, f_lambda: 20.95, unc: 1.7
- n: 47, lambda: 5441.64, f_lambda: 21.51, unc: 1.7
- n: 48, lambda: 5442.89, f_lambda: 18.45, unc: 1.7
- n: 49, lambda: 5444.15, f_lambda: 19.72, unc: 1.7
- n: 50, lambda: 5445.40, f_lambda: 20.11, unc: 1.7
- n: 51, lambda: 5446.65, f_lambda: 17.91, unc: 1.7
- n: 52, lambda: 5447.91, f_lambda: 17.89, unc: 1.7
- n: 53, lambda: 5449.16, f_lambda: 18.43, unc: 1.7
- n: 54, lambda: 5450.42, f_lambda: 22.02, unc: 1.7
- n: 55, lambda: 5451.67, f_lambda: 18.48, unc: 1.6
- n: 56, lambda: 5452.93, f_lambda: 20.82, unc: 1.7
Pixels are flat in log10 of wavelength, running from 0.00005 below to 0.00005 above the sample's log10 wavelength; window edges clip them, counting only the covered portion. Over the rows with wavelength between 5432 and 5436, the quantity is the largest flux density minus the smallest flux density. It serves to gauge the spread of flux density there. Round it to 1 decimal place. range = 1.7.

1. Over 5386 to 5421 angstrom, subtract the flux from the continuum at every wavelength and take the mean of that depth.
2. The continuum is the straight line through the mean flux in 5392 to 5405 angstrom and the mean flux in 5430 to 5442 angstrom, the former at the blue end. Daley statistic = -0.2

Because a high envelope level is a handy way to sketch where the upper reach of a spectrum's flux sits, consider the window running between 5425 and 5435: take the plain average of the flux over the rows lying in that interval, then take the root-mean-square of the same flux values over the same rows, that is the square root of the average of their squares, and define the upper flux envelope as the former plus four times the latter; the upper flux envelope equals 97.6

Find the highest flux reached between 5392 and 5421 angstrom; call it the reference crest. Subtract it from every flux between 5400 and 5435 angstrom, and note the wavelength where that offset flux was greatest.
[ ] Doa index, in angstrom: 5421.63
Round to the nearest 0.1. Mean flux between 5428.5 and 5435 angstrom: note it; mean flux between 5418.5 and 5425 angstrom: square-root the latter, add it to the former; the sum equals 24.0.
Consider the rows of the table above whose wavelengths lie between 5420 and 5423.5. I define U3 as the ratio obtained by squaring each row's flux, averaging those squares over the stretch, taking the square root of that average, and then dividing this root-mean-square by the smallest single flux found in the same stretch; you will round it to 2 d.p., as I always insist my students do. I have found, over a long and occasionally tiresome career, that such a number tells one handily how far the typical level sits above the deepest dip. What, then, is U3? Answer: 1.03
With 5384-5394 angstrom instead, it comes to 1.14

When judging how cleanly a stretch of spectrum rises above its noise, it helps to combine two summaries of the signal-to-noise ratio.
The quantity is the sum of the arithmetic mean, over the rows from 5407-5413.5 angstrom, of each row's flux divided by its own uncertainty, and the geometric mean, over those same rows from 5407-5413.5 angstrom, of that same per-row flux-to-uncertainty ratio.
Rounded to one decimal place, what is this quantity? 19.6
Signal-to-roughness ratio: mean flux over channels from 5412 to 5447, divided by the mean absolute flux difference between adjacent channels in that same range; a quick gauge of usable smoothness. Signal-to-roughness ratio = 15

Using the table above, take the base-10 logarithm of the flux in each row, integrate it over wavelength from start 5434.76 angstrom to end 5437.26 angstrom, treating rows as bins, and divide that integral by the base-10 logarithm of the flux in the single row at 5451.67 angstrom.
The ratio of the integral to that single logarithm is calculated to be 2.54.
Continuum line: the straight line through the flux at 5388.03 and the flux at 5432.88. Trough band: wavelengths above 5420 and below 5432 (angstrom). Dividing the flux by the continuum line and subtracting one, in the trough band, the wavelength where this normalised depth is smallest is 5424.13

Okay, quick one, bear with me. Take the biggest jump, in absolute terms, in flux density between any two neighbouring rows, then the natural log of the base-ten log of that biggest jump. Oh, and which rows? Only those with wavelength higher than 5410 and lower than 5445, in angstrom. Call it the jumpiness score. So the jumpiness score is -0.65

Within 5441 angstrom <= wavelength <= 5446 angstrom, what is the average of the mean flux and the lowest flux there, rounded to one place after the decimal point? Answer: 19.2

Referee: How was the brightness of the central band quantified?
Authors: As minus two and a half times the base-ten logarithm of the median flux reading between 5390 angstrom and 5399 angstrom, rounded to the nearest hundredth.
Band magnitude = -3.19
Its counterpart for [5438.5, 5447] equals -3.26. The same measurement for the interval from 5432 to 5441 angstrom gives -3.25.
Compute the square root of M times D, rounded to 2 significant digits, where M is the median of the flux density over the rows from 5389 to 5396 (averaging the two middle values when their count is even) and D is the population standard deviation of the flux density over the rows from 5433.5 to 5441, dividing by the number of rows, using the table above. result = 4.7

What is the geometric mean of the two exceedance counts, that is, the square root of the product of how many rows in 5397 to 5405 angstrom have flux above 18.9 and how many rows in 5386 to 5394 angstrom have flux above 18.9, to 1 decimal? 1.4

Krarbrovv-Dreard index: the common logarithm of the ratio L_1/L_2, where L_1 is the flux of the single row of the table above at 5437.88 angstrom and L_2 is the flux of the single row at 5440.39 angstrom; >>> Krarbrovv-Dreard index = -0.05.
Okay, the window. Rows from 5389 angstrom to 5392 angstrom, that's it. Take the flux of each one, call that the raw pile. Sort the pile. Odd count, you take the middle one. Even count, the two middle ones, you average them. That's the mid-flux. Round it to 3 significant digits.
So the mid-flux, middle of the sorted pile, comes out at 18.8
